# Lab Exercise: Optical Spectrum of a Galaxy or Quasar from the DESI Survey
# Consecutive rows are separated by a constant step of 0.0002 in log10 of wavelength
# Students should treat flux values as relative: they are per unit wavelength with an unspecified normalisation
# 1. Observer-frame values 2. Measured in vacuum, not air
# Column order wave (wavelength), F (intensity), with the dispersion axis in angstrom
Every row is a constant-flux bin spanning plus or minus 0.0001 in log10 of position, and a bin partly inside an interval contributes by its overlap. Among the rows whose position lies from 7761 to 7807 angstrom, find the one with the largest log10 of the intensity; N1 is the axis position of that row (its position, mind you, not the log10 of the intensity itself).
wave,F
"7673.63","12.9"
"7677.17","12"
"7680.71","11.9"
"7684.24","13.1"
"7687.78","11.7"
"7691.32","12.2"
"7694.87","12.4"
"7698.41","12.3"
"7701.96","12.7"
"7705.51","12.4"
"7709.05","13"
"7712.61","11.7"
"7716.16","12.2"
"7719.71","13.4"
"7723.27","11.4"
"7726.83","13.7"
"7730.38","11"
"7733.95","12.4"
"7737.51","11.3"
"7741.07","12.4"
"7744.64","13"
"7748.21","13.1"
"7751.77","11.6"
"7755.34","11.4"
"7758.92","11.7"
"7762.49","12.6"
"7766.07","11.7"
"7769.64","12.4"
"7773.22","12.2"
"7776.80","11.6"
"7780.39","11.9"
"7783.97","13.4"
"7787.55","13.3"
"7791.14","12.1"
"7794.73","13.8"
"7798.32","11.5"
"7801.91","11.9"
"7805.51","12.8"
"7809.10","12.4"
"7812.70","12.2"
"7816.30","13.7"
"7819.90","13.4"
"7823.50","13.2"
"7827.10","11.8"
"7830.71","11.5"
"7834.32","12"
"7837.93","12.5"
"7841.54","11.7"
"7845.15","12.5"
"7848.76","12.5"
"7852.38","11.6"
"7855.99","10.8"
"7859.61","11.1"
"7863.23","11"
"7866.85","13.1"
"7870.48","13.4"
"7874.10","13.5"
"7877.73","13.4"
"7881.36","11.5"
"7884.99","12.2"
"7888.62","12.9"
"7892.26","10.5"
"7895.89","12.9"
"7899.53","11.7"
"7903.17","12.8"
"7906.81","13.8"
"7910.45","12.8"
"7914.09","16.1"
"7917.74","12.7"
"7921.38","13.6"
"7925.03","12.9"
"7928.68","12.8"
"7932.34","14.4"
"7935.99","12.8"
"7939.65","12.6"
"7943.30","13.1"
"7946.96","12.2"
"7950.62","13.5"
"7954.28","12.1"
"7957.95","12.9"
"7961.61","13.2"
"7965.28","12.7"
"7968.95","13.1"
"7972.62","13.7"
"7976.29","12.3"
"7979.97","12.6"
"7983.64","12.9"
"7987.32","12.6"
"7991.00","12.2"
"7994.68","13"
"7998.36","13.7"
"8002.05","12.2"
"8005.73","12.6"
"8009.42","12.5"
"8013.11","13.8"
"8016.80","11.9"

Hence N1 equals 7794.73 angstrom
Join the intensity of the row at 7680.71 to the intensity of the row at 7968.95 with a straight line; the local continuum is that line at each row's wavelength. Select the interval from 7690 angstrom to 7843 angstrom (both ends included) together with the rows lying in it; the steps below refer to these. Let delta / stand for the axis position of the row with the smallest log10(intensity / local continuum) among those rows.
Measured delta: 7730.38 angstrom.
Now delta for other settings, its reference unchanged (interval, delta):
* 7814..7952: 7892.26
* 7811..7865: 7855.99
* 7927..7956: 7954.28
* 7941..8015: 8002.05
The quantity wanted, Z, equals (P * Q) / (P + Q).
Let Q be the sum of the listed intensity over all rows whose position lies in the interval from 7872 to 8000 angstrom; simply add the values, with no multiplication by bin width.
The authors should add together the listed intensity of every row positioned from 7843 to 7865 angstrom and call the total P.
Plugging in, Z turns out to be 60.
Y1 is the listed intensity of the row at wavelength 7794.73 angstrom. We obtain 13.8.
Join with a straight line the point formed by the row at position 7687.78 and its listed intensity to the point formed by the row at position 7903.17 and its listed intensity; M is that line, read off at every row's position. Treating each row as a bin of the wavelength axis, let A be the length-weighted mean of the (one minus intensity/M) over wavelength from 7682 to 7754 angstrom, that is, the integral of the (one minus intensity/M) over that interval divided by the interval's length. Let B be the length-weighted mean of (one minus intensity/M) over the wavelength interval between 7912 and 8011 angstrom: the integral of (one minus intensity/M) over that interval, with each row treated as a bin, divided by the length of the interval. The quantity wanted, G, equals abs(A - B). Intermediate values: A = -0.041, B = 0.007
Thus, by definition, 0.05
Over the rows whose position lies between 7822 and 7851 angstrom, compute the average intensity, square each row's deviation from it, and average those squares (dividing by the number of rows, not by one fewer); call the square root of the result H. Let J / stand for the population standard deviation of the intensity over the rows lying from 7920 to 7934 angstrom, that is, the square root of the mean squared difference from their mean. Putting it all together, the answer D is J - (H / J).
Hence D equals -0.18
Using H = 0.53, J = 0.6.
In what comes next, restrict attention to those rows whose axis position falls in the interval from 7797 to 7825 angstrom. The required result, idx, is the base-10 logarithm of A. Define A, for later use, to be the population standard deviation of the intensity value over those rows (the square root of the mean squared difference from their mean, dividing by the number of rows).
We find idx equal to -0.14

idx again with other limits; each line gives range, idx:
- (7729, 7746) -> -0.13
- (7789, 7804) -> -0.06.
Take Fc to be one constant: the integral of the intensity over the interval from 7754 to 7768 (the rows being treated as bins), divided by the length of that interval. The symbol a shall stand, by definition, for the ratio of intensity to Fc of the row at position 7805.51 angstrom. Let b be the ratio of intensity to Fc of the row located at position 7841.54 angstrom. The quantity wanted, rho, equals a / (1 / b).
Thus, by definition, 1.06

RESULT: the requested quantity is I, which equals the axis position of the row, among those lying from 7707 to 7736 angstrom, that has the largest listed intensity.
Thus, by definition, 7726.83 angstrom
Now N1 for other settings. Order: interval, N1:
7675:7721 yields 7719.71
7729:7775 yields 7748.21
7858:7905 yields 7874.10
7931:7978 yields 7932.34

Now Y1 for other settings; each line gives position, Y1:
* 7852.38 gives 11.6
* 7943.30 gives 13.1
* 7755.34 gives 11.4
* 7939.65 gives 12.6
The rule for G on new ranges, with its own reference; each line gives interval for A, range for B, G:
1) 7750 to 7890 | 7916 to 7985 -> 0.00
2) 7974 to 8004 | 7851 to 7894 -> 0.00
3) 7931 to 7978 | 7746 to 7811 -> 0.02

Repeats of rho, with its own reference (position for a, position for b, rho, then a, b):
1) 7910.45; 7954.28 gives 1.10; 1.08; 1.02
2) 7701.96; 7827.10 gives 1.06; 1.07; 0.99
